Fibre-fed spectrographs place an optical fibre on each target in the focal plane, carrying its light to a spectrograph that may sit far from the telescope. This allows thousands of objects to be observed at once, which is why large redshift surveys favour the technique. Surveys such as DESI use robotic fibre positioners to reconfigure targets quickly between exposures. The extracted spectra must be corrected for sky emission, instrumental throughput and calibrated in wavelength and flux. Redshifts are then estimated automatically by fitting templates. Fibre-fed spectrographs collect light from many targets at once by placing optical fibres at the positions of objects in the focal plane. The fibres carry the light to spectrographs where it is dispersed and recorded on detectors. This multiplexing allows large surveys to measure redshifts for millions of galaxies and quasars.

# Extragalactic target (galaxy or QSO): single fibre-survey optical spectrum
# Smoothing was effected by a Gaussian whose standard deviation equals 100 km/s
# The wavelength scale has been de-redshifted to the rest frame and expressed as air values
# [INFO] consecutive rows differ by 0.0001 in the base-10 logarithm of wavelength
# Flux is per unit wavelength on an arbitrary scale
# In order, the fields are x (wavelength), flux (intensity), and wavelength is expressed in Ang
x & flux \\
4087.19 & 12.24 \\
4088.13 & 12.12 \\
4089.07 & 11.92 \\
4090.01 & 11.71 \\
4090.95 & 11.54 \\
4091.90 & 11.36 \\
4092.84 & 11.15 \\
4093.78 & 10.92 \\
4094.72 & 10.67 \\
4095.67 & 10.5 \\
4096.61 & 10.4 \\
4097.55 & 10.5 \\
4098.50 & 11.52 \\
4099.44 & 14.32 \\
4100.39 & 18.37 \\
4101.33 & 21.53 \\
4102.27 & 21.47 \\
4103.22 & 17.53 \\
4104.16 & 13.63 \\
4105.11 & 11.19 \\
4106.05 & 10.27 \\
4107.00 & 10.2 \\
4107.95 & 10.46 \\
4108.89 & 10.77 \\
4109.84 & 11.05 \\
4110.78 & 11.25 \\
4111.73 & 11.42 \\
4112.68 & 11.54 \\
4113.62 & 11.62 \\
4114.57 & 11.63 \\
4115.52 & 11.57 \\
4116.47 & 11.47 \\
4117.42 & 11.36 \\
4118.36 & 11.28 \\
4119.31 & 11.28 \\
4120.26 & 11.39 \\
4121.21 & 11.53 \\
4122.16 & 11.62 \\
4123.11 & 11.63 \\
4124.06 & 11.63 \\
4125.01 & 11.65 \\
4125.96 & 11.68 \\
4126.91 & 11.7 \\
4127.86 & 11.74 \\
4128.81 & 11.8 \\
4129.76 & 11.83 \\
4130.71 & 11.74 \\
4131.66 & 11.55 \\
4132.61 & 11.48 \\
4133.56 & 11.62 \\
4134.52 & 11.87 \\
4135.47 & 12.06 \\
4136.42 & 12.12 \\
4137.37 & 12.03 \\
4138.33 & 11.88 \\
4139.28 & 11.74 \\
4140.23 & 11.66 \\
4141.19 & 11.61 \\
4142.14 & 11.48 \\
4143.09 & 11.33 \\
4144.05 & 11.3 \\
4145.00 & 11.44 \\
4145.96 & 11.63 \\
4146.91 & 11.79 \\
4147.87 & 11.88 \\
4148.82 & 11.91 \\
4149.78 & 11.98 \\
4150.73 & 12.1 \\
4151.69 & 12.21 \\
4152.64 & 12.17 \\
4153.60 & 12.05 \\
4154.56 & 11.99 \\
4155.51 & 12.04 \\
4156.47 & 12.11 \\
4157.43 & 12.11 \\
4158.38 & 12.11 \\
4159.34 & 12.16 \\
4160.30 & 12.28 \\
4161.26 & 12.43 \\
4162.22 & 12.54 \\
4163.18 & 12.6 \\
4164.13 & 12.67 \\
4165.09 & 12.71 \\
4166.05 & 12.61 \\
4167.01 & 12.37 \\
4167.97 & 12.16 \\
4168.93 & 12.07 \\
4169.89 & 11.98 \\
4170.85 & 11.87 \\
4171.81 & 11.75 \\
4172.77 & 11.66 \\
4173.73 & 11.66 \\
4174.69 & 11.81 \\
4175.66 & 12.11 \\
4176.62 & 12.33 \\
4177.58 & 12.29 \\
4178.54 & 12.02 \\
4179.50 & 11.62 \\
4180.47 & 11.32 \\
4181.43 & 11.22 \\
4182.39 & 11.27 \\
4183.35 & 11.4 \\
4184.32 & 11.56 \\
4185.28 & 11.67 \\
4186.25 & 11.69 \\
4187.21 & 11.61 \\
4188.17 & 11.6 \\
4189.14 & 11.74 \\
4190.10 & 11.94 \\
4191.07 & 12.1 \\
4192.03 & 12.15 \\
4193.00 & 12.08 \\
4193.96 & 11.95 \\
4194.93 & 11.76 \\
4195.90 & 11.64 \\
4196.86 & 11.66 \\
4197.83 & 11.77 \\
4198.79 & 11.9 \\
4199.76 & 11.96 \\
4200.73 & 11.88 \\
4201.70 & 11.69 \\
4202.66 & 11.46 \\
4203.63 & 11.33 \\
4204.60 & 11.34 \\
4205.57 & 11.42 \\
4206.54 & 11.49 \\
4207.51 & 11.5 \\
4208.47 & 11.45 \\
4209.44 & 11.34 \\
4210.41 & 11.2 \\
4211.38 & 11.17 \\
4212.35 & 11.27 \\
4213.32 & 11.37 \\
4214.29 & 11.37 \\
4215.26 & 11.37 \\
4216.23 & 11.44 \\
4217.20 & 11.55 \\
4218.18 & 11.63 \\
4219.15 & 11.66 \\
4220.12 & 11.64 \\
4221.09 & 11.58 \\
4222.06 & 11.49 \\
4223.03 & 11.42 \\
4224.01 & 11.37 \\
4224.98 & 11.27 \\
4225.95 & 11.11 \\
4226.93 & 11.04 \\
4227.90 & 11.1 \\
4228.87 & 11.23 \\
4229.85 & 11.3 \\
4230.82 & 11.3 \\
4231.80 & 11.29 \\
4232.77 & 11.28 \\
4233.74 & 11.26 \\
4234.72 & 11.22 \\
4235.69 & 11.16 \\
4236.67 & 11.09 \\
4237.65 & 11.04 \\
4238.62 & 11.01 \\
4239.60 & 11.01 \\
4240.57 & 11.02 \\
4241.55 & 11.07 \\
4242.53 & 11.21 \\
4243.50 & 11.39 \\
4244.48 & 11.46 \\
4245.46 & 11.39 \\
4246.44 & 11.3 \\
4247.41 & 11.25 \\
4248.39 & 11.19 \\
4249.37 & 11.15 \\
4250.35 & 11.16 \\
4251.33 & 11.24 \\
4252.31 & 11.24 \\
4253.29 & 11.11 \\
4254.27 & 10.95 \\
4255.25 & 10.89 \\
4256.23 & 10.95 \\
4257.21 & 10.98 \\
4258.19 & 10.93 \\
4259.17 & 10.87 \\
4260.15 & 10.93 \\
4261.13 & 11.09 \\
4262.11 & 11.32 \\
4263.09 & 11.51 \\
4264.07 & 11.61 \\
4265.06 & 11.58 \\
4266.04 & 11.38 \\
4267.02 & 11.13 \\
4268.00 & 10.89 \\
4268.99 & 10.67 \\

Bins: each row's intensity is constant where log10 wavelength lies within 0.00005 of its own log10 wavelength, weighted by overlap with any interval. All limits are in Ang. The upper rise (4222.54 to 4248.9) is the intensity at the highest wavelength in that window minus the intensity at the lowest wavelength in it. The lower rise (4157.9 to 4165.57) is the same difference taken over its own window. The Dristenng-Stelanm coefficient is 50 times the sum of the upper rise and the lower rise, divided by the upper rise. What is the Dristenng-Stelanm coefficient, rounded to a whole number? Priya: -80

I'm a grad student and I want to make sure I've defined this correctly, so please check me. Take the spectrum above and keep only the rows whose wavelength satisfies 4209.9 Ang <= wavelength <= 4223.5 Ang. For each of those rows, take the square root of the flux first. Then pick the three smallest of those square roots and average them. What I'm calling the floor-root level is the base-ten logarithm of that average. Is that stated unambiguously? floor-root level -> 0.525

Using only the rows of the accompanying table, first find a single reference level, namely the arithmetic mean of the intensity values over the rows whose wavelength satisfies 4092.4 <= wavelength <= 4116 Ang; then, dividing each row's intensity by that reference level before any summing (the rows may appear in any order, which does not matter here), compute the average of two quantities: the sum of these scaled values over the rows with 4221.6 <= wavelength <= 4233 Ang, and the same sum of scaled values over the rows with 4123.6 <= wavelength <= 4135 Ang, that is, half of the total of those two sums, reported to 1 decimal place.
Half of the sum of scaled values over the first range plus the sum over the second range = 10.9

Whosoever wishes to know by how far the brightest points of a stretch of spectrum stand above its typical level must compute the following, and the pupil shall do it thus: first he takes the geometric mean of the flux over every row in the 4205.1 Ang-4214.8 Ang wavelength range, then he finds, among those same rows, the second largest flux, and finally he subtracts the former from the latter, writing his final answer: 0.13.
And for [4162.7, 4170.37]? 0.28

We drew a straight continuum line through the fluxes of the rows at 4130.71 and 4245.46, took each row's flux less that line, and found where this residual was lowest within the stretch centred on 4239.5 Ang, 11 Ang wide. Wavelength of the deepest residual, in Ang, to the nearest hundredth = 4238.62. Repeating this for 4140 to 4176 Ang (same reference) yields 4144.05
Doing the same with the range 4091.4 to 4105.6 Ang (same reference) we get 4096.61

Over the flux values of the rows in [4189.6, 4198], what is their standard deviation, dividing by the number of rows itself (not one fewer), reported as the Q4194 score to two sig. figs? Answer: 0.18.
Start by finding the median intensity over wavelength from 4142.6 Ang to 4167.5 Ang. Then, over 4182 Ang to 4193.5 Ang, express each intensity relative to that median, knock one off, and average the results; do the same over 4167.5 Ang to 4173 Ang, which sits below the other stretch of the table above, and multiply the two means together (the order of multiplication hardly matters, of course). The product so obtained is 0.0005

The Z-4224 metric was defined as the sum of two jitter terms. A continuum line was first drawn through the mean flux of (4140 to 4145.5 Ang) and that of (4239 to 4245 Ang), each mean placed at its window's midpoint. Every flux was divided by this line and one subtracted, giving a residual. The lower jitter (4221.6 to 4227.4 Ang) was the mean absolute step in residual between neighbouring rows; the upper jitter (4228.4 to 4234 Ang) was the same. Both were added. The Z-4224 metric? 0.010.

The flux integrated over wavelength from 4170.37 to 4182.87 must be 147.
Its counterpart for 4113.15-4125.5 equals 142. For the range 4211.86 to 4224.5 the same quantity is 145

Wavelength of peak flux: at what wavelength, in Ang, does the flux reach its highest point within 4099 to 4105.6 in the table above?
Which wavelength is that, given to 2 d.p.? 4101.33 Ang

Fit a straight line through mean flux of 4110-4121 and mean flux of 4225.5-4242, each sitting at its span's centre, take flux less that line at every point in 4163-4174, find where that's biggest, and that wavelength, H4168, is 4165.09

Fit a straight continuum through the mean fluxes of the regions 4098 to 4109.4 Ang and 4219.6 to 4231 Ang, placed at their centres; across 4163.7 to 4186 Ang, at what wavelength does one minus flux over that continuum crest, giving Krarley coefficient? 4181.43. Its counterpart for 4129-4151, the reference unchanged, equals 4132.61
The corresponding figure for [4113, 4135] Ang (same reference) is 4118.36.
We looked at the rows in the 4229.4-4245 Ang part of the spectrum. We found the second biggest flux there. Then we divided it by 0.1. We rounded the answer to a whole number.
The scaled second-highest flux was 114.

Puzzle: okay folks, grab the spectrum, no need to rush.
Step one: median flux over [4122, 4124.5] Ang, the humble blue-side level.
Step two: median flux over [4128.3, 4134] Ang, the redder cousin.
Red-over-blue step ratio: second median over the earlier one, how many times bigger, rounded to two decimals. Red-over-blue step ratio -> 1.00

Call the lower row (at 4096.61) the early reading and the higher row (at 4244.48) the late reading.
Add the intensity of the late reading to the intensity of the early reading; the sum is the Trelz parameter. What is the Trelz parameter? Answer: 21.9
